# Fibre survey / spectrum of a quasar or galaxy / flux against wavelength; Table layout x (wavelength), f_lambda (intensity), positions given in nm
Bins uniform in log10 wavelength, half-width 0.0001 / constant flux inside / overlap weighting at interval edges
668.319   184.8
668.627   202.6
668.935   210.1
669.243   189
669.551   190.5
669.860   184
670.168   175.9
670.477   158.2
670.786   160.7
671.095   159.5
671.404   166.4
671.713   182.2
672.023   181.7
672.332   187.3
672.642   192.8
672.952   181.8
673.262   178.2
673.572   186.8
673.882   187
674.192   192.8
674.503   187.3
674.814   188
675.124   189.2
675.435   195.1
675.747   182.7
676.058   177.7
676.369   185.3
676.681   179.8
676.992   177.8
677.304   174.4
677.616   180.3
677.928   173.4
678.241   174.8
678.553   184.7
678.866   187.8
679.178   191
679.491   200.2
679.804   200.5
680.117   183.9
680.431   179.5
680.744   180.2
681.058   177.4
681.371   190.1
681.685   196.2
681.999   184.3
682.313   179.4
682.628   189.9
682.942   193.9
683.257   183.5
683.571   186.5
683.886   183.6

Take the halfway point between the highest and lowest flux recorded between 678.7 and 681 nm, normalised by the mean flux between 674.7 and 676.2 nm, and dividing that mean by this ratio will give 183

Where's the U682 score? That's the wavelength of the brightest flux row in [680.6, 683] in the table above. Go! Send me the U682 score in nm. 681.685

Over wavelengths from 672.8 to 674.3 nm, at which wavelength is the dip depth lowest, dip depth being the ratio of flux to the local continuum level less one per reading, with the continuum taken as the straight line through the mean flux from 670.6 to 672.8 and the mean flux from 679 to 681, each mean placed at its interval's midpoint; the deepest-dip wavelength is 673.262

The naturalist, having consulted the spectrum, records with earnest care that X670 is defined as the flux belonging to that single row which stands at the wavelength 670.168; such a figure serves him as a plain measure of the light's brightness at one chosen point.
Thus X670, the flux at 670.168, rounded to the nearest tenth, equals 175.9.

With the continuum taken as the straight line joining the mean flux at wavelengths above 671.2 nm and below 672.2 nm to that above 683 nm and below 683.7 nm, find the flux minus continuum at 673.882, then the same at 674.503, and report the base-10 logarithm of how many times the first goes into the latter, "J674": -0.01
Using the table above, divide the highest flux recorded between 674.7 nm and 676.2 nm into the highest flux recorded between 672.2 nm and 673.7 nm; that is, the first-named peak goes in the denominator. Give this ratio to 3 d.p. 0.988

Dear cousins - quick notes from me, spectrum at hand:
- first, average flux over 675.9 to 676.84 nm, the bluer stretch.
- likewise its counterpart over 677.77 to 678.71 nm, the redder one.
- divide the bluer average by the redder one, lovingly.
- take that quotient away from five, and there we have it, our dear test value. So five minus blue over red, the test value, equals 3.98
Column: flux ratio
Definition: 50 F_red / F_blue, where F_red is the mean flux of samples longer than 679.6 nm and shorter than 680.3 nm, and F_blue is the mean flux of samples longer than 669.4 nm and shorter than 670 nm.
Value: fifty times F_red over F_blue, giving 51.3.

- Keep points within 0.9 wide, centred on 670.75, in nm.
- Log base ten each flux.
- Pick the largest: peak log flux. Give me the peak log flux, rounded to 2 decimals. 2.21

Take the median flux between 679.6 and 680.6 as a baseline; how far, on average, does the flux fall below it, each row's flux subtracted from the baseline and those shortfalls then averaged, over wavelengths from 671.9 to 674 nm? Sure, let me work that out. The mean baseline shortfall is -1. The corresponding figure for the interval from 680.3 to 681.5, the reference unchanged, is 2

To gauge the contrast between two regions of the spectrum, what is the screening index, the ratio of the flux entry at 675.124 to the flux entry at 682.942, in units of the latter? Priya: 0.98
